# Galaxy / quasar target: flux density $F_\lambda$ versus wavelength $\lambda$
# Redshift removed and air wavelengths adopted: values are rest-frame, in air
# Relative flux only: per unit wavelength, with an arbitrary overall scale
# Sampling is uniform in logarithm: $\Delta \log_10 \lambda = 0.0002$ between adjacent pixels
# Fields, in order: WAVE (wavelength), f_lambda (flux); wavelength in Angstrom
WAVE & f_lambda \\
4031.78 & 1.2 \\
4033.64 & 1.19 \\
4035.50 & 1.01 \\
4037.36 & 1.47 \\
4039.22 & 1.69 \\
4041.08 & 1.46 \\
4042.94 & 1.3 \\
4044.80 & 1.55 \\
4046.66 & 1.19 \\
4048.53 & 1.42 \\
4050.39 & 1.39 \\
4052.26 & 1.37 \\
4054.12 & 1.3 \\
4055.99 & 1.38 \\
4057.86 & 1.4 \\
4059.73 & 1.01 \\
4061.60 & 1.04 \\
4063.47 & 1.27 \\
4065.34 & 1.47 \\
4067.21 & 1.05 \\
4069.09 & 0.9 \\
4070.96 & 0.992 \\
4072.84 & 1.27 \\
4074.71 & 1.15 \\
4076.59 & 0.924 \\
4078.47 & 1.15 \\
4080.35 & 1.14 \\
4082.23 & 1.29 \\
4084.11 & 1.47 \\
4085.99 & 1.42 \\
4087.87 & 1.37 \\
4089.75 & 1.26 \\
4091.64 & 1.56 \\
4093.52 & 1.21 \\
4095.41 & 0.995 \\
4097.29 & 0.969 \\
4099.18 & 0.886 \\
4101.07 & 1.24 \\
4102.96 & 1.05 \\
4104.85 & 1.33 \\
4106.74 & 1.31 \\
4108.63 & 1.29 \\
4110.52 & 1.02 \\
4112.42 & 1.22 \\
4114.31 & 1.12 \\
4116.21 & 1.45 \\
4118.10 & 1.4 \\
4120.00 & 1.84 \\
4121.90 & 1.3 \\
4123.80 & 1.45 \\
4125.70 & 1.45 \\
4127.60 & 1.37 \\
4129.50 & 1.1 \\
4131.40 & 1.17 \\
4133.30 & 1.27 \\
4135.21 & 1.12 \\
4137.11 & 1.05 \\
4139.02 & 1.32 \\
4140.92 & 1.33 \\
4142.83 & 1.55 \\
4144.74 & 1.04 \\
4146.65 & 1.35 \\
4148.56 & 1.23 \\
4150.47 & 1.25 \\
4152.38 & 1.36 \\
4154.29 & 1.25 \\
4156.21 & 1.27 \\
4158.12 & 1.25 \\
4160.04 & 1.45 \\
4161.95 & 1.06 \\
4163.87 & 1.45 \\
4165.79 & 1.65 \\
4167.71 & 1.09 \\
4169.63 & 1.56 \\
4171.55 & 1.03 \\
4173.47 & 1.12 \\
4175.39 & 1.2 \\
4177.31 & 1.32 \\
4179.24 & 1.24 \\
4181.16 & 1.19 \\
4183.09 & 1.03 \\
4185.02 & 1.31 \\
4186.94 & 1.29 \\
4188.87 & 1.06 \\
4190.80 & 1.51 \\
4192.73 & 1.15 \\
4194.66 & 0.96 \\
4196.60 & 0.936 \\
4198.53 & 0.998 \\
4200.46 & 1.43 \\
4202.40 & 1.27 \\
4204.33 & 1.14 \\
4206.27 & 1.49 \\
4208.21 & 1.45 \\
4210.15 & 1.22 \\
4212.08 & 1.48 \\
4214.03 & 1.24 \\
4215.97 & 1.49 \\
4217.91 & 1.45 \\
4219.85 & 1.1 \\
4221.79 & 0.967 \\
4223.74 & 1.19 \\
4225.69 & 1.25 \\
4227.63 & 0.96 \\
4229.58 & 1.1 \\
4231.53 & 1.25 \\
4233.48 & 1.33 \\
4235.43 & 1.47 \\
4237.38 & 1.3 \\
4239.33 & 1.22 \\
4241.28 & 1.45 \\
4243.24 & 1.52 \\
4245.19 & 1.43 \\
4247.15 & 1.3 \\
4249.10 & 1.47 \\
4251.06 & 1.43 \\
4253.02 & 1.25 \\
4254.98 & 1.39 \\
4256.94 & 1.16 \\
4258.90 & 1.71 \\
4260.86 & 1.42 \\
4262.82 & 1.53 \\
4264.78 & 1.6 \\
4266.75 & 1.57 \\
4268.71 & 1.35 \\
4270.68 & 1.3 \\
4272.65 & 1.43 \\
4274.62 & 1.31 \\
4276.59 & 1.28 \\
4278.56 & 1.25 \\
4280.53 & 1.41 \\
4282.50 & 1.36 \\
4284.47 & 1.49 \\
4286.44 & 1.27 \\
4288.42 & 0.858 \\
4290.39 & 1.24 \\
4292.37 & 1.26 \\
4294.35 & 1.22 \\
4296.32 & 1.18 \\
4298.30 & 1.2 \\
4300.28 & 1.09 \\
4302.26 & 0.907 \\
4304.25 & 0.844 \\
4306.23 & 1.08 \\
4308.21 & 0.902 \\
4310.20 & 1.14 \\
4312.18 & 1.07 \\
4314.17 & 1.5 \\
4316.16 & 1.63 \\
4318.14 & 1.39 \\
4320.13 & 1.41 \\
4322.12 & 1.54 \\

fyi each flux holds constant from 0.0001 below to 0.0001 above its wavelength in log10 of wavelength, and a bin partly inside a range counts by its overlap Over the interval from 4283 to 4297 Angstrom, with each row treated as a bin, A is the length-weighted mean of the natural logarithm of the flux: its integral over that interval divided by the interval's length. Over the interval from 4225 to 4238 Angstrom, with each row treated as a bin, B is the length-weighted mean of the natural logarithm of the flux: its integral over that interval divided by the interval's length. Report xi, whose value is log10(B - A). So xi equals -1.9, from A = 0.19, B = 0.203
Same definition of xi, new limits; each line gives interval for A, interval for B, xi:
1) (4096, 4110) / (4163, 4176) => -0.9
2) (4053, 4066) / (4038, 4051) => -0.9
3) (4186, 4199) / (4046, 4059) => -0.7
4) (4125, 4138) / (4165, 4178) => -1.4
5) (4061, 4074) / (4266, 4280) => -0.7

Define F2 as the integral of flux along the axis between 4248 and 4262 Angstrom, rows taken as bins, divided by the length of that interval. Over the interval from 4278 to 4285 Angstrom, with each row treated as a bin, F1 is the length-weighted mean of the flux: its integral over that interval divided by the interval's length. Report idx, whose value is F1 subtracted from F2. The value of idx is 0.03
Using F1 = 1.38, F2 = 1.41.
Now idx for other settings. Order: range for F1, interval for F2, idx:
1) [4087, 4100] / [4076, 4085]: 0.02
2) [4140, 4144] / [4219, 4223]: -0.38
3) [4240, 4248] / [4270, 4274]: -0.06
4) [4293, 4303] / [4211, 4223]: 0.16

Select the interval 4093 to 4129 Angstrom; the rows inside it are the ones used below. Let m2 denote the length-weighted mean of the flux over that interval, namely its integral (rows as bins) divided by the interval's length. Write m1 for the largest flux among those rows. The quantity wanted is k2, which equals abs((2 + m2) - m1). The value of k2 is 1.42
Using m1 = 1.84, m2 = 1.26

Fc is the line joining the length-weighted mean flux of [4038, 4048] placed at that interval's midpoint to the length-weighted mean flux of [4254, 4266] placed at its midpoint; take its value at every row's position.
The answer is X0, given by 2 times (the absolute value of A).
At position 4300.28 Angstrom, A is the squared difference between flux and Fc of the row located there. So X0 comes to 0.299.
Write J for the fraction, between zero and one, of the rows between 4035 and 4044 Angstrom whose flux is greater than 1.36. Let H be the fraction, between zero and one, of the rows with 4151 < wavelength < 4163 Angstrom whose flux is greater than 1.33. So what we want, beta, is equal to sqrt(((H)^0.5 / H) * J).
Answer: 1.0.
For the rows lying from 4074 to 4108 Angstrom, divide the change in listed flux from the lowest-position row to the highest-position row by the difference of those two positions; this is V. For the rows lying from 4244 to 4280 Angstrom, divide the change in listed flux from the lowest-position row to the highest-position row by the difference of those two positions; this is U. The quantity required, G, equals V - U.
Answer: 0.010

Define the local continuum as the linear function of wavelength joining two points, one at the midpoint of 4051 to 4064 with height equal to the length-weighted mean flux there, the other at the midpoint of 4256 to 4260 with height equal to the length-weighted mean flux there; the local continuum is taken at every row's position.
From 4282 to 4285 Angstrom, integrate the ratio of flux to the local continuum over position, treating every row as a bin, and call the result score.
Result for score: 2.9 Angstrom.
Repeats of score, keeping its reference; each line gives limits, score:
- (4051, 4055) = 4.3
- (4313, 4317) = 4.1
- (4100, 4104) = 3.5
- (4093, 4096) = 2.6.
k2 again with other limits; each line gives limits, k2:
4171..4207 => 1.68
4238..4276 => 1.70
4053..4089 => 1.74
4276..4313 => 1.67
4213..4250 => 1.77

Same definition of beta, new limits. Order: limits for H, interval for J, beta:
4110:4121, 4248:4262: 1.0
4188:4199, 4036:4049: 1.3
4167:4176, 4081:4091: 1.2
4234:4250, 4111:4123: 0.8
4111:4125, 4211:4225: 0.8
